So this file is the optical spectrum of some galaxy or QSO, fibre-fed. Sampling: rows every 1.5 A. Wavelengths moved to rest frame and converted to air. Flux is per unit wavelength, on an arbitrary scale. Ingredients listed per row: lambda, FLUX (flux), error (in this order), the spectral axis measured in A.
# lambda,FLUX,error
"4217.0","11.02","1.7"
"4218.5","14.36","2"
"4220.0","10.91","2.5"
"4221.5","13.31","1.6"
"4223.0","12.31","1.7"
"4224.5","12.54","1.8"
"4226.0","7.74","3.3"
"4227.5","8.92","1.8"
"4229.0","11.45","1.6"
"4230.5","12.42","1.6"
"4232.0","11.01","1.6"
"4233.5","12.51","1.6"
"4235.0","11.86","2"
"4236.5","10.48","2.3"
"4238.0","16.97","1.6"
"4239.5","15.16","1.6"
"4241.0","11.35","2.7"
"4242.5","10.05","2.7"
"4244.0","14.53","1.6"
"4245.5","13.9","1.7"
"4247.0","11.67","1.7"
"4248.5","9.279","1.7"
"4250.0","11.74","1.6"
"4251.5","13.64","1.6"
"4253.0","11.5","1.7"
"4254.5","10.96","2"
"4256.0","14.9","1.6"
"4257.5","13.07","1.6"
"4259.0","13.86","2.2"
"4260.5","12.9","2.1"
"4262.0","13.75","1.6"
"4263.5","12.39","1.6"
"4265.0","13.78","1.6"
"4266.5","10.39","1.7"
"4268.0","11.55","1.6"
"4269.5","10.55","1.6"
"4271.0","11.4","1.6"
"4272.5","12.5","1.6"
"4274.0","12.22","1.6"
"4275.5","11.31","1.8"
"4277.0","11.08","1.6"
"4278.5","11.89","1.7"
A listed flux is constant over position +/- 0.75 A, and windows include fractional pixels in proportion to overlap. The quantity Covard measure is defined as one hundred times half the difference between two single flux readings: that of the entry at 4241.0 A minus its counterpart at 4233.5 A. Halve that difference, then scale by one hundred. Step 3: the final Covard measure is -58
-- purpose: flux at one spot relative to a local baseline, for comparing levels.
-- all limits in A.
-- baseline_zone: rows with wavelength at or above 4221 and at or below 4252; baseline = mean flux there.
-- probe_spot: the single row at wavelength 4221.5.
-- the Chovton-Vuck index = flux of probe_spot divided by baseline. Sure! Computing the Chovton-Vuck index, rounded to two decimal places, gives 1.11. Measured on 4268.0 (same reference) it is 0.96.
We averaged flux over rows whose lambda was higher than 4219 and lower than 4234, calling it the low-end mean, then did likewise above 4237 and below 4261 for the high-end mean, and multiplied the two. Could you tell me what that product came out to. 145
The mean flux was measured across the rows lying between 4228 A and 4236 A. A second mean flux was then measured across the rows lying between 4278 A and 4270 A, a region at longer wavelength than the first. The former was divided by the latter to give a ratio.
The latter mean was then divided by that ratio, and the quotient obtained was 11.6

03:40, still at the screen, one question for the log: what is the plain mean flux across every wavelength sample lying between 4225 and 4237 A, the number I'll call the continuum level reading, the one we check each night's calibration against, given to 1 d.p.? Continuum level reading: 10.8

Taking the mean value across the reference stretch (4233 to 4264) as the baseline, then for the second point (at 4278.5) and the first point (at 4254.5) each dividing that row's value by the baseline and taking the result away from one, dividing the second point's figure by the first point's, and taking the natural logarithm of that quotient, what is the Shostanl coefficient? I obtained -0.8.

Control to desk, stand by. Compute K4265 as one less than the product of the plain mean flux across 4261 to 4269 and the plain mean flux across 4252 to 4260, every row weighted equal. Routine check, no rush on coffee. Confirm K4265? 158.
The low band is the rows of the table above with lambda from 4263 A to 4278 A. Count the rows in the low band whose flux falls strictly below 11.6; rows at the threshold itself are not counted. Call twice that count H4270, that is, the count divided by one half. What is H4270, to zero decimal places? 12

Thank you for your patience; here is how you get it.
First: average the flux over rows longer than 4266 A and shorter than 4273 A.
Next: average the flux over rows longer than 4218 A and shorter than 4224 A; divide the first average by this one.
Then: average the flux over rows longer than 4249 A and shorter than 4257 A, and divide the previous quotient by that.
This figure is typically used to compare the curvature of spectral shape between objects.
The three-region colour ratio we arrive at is 0.071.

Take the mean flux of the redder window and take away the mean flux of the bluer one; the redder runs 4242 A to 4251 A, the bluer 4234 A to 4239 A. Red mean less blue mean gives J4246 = -1.2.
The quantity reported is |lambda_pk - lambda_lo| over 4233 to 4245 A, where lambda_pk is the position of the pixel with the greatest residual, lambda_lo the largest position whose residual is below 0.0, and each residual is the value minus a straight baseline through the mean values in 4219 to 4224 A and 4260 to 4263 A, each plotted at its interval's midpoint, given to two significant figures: 4.5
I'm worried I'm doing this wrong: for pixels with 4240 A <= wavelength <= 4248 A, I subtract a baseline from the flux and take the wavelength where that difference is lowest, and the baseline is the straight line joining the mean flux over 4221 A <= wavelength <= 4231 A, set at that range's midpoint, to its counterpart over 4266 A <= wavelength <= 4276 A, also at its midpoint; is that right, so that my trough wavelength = 4242.5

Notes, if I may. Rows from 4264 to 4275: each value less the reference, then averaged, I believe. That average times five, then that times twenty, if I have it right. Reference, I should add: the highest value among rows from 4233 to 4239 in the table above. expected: -520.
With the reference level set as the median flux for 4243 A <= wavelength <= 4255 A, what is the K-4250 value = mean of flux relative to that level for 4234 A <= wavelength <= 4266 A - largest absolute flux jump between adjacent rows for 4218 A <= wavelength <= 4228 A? -3.7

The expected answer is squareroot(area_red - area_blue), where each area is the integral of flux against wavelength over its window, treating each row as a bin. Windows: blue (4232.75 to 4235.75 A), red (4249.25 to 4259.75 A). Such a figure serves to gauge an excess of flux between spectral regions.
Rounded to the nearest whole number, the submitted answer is 10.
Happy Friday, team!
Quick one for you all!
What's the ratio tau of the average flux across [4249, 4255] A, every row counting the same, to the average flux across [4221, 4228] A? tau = 1.09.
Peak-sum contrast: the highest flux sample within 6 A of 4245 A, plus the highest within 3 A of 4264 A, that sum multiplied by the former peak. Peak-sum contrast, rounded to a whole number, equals 439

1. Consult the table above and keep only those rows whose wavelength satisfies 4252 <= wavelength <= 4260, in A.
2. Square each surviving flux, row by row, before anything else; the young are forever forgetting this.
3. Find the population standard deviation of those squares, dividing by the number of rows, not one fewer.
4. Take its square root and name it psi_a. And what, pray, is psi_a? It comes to 6.1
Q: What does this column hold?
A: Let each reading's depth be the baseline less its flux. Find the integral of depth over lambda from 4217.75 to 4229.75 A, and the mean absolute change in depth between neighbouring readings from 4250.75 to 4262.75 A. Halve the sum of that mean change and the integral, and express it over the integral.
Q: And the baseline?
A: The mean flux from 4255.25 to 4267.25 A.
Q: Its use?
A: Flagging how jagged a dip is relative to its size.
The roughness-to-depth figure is 0.54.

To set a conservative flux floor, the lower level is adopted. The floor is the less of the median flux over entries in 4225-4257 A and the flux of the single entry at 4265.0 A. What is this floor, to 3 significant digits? 11.7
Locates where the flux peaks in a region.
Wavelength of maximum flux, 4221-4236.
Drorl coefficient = 4221.5 A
